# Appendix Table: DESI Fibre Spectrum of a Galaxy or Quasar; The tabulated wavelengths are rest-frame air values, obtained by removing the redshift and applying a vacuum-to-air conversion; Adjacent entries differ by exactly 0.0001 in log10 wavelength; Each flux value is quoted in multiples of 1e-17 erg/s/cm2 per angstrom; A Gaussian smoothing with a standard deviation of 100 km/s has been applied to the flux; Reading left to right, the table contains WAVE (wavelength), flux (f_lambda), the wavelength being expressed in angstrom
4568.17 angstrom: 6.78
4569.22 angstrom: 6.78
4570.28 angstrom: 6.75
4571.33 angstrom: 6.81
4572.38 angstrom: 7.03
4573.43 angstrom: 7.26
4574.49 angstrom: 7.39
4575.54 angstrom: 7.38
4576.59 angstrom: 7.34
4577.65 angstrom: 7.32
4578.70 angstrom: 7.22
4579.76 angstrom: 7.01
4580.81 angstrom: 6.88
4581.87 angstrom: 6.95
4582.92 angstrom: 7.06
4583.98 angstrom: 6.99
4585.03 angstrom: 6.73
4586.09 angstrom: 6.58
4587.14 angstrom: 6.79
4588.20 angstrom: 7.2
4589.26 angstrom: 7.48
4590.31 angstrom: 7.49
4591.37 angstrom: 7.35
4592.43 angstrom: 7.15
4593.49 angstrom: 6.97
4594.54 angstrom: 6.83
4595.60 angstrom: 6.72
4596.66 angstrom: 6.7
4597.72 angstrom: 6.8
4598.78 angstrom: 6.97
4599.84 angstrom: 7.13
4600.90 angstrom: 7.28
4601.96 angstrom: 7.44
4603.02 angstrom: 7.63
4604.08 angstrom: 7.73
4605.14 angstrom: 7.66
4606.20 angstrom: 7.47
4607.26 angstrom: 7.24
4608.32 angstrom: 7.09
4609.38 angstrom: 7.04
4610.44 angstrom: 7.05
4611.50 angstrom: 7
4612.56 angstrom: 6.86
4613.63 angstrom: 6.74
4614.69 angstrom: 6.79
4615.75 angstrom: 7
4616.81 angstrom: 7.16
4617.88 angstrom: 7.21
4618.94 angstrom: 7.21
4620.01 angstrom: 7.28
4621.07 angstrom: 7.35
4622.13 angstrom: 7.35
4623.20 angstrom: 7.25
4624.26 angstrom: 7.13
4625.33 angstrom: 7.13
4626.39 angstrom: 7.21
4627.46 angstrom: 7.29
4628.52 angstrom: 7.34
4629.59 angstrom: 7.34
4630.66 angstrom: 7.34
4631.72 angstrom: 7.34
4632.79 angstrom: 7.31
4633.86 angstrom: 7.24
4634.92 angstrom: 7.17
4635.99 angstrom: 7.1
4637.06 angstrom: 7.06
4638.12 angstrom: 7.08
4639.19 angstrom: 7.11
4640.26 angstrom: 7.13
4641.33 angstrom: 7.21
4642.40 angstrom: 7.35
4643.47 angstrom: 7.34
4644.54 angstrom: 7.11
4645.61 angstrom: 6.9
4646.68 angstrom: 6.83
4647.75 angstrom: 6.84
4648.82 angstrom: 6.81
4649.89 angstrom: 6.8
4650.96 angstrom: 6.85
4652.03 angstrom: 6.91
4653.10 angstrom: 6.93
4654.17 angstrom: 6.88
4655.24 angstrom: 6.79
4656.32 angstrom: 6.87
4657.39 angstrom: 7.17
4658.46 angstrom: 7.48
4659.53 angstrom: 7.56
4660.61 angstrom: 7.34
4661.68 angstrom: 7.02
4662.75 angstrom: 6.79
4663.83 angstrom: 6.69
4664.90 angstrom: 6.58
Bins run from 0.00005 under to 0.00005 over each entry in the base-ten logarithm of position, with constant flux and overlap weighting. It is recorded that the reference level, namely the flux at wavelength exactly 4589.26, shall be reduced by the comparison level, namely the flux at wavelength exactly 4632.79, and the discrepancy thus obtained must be 0.2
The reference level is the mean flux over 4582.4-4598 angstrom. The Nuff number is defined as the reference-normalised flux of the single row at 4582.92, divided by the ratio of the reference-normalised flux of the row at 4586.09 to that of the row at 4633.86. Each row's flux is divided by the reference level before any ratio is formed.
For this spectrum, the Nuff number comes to 1.11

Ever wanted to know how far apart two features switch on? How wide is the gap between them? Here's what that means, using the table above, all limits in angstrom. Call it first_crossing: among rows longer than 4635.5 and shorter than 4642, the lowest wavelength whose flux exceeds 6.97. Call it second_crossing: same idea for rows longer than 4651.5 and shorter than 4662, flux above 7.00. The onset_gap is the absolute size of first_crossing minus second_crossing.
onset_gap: 21.4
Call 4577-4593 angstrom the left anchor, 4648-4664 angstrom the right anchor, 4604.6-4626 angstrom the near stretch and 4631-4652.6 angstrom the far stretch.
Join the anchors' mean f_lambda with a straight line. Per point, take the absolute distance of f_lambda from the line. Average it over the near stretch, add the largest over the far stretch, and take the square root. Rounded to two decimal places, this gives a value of 0.73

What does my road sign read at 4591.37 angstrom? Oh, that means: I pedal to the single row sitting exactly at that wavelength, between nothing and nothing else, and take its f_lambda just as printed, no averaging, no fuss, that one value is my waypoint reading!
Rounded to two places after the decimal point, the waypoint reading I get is 7.35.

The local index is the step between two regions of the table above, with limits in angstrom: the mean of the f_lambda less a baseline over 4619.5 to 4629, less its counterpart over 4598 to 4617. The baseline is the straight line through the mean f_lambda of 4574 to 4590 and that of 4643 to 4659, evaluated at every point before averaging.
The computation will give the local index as 0.11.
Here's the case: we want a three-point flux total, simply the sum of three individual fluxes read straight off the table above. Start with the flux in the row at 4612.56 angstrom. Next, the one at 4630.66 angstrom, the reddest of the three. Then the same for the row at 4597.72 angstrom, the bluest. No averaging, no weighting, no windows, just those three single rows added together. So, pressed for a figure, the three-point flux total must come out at 21.0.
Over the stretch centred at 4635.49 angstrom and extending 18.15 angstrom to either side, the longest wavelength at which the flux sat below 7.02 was 4653.10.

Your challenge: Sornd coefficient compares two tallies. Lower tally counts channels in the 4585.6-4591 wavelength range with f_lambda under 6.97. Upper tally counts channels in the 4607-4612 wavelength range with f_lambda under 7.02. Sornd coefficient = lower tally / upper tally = 2.0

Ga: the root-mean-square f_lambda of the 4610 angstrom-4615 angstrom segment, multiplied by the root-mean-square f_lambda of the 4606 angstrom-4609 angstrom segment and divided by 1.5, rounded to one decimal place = 33.4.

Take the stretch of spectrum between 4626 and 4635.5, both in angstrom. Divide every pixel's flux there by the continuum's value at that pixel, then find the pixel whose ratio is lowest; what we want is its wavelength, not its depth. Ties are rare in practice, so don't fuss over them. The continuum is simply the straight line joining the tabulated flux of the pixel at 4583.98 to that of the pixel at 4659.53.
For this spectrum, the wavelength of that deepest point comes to 4634.92 angstrom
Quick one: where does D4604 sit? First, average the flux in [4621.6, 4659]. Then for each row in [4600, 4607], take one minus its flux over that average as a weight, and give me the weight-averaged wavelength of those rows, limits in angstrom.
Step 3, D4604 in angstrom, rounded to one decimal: 4603.9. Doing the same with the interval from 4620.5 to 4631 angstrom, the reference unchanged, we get 4626.1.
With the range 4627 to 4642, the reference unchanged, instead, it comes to 4631.0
